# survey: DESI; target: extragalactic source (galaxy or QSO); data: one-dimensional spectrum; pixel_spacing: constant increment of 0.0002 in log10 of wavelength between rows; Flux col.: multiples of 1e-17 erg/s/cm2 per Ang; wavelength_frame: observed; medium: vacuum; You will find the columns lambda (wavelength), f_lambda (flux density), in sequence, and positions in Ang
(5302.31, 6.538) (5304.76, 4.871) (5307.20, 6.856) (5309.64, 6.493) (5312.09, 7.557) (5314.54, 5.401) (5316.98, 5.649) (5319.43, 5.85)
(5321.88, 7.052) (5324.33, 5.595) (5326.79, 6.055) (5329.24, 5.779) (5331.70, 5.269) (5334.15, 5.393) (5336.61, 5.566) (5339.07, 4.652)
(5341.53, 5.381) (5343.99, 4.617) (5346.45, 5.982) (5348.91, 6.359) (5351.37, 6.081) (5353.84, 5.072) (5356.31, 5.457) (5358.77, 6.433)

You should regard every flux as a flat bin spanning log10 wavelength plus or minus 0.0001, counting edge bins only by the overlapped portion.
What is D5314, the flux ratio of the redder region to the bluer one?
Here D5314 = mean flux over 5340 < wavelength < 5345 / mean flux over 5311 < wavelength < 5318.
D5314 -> 0.806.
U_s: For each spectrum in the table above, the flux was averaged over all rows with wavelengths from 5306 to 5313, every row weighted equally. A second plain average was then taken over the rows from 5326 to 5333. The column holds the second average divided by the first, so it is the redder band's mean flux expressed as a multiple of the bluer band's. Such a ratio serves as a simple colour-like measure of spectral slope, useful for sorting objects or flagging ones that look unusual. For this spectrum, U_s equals 0.818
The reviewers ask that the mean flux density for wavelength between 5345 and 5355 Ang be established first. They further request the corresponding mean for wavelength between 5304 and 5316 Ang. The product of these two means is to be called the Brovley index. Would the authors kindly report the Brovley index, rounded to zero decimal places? 37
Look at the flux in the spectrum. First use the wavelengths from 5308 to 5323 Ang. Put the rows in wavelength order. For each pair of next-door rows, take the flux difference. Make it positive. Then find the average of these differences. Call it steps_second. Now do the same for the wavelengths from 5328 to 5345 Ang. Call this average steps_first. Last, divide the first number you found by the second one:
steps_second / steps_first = 1.82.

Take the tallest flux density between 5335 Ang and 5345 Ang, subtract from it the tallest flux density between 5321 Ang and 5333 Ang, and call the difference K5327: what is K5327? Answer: -1.49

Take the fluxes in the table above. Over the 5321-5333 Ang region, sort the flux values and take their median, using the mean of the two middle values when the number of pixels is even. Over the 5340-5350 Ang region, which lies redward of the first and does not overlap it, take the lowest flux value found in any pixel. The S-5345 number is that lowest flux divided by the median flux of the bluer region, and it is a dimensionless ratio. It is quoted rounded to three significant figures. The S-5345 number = 0.799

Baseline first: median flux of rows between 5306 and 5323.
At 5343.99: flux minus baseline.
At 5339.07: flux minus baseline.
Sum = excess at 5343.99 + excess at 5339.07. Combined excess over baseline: -3.7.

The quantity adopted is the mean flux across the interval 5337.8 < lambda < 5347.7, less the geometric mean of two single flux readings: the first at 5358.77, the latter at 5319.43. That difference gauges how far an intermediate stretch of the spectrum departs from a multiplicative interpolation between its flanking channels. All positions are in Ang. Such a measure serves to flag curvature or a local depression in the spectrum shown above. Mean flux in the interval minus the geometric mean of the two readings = -1.0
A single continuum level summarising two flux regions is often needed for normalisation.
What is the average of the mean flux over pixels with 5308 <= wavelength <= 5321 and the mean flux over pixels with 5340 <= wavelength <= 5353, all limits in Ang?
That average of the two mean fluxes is 5.94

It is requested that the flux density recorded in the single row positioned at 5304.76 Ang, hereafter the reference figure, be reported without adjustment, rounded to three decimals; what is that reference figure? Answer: 4.871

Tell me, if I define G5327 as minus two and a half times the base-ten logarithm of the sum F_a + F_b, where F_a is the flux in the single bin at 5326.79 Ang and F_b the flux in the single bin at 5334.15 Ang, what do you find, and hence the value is -2.65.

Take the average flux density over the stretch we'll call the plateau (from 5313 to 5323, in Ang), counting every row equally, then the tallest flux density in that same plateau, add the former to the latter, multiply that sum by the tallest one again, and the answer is 92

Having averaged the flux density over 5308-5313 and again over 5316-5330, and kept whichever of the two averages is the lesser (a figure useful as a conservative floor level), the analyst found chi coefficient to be 6.0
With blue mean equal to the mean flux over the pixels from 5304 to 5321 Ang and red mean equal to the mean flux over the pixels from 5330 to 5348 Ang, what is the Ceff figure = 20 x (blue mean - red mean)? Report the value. 17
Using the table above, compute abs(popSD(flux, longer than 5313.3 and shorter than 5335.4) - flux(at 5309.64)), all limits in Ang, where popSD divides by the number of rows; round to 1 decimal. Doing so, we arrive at 6.0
